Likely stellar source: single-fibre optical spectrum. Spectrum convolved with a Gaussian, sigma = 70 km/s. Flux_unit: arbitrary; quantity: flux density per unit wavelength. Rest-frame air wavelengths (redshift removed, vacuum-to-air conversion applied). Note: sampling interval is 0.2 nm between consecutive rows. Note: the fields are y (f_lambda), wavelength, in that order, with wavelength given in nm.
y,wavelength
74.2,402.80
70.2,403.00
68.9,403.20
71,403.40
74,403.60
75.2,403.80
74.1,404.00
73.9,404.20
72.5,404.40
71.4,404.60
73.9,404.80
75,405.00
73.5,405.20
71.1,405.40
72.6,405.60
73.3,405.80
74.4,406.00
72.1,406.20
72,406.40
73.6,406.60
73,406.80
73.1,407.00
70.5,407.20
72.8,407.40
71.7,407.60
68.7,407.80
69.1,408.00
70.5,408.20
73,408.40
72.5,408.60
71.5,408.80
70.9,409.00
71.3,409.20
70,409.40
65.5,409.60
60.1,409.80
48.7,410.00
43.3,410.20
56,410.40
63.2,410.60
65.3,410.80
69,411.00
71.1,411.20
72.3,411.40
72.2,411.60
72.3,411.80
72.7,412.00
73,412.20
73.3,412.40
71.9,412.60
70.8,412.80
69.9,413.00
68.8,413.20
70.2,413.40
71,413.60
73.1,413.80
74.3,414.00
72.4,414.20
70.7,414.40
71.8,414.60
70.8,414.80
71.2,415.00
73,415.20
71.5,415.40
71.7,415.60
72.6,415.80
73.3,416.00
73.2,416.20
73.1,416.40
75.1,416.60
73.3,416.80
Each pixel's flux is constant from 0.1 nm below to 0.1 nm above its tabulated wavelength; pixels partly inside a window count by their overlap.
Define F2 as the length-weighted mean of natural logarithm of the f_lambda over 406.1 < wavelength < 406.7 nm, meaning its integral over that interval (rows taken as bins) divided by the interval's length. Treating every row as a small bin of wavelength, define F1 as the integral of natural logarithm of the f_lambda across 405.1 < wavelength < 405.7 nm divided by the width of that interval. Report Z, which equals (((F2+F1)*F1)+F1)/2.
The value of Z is 20.5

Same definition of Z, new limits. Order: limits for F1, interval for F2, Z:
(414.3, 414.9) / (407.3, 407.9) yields 20.3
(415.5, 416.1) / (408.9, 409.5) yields 20.4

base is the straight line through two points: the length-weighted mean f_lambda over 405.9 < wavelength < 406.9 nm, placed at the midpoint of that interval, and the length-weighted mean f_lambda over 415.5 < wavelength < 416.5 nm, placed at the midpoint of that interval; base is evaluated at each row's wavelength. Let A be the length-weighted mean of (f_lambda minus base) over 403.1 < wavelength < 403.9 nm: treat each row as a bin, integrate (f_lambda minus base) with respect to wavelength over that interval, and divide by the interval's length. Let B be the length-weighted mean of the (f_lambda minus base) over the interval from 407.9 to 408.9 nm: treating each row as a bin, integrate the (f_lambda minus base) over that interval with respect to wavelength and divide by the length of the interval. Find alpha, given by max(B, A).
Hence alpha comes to -0.82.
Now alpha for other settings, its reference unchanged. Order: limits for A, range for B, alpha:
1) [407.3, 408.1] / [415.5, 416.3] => -0.08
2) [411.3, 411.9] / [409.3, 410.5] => -0.62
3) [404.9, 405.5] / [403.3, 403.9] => 0.31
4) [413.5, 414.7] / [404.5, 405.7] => -0.14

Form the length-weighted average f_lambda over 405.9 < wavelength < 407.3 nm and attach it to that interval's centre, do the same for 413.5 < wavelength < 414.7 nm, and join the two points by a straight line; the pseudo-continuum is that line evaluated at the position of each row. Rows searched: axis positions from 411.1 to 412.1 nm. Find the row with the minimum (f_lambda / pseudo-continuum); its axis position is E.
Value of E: 411.20 nm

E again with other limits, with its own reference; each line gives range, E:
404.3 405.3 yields 404.60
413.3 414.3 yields 413.40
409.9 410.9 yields 410.20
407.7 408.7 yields 407.80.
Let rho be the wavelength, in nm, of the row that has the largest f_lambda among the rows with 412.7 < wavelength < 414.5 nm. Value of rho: 414.00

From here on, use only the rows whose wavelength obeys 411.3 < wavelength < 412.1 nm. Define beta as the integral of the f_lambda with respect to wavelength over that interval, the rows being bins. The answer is 57.9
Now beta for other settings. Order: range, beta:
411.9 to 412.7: 58.2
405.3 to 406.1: 58.3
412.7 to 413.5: 55.9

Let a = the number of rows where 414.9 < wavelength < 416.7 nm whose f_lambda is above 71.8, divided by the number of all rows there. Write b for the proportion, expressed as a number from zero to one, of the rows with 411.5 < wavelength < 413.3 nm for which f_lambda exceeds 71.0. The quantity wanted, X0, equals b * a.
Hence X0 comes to 0.44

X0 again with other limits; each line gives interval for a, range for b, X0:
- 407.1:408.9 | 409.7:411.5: 0.07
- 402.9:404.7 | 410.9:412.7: 0.49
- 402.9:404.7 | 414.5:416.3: 0.49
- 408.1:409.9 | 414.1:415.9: 0.17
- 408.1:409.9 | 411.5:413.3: 0.15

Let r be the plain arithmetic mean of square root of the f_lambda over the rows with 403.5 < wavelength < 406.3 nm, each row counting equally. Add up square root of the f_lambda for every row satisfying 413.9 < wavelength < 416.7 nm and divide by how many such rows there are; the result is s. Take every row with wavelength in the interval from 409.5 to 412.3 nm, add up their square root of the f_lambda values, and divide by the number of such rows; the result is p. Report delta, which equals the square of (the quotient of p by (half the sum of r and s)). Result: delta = 0.88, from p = 8.02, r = 8.56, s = 8.51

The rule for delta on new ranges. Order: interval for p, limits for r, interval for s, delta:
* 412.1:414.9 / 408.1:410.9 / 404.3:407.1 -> 1.05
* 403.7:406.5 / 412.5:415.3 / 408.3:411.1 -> 1.08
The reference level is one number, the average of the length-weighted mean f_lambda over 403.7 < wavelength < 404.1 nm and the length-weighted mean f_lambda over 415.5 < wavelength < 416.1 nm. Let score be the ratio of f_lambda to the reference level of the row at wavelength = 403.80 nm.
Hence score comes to 1.02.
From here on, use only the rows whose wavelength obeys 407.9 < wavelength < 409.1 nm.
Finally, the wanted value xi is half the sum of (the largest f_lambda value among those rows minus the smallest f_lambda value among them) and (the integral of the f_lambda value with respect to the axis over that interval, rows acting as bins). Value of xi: 45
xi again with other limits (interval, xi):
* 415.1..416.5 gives 52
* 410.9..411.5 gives 23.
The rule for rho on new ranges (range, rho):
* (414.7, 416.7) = 416.60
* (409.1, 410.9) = 409.20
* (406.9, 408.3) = 407.00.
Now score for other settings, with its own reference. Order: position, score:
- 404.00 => 1.01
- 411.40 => 0.98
